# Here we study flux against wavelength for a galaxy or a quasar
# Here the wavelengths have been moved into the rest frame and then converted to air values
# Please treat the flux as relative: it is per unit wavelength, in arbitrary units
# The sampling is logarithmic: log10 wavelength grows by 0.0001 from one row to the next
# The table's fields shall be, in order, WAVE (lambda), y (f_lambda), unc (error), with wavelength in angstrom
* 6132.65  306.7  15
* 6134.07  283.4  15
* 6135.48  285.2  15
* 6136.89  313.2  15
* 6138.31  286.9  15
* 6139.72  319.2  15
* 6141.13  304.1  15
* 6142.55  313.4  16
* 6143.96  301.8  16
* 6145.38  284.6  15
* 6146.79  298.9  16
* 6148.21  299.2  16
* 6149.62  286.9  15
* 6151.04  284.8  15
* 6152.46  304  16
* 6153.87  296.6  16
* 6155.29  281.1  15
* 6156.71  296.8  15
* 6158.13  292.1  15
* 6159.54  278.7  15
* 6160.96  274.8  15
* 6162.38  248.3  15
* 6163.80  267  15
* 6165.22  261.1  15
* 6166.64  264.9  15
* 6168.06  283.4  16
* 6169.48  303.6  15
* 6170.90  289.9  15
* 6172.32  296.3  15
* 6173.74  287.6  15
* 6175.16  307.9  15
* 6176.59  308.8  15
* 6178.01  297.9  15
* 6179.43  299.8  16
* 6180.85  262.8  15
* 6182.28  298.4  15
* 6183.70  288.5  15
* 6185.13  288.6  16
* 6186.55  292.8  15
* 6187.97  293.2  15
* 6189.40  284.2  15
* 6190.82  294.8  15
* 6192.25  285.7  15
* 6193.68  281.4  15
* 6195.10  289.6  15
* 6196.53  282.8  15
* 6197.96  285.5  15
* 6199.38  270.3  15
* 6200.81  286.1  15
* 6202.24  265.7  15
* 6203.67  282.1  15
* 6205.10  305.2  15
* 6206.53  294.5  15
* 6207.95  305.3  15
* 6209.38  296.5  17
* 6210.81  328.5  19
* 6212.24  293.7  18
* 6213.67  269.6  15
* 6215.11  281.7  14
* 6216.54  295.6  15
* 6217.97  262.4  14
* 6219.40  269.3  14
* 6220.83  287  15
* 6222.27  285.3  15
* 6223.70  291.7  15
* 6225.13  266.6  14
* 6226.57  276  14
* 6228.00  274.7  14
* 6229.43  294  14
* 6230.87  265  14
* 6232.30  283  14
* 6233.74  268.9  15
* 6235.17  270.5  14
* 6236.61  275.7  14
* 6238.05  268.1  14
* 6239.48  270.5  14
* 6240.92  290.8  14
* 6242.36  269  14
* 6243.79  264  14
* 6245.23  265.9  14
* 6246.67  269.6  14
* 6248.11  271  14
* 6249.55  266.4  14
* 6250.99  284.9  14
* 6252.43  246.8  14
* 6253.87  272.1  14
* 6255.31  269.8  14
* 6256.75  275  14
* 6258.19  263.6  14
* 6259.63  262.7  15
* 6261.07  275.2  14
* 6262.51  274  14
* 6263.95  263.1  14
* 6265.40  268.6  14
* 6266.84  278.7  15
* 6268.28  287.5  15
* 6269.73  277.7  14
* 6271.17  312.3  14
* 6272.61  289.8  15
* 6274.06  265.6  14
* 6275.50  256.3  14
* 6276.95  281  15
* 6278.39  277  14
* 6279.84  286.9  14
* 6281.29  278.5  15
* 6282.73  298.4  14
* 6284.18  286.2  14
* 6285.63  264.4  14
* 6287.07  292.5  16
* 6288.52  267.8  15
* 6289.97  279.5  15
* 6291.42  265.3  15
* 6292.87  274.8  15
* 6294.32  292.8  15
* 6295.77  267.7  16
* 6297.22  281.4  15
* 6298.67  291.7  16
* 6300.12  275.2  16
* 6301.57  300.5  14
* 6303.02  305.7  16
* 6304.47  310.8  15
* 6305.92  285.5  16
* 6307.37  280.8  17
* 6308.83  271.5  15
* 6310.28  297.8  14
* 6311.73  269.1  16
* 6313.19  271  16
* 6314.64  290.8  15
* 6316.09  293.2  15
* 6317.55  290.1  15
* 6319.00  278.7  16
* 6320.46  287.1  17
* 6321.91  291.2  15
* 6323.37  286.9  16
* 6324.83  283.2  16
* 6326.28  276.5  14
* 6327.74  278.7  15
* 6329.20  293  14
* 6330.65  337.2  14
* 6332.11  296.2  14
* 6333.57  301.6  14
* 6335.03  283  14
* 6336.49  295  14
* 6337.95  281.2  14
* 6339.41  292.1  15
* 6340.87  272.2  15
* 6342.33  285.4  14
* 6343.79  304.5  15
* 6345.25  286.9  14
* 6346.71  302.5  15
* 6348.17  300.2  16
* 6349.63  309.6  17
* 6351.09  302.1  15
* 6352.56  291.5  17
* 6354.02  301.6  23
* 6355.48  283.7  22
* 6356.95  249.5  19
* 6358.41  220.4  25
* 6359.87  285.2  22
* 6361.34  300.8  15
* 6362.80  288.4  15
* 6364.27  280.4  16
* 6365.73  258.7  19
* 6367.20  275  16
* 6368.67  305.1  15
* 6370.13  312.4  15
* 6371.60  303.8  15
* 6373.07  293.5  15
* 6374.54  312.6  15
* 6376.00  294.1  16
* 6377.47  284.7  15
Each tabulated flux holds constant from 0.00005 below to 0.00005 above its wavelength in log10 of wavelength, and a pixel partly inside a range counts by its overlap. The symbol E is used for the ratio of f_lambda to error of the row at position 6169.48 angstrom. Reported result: 20.2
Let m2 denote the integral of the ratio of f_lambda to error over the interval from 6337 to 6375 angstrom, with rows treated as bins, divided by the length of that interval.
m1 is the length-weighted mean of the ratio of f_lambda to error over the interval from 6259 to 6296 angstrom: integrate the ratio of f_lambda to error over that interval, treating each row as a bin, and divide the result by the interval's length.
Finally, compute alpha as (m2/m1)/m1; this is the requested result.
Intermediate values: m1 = 19.1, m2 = 17.8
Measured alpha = 0.0487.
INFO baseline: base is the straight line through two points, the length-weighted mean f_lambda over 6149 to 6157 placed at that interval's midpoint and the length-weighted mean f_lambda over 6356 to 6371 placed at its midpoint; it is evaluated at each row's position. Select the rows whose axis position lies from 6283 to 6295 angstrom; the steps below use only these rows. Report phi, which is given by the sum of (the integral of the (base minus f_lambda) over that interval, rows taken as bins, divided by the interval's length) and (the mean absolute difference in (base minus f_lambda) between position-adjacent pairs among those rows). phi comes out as 22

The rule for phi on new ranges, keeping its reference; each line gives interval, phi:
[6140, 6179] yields 13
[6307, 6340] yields 6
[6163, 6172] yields 24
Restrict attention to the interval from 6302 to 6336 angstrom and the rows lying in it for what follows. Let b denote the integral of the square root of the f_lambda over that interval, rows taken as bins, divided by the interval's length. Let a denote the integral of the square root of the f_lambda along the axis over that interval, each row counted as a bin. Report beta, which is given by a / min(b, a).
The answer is 34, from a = 579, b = 17.0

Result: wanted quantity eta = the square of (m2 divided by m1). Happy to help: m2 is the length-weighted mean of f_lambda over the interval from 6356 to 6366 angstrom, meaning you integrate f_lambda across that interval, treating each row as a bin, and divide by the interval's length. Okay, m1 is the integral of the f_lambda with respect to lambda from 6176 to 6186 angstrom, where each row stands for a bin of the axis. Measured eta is 0.0085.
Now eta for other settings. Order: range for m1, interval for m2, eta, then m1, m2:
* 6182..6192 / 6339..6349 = 0.0101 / 2910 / 292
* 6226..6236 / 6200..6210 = 0.0111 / 2761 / 291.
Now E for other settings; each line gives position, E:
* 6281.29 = 18.6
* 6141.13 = 20.3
